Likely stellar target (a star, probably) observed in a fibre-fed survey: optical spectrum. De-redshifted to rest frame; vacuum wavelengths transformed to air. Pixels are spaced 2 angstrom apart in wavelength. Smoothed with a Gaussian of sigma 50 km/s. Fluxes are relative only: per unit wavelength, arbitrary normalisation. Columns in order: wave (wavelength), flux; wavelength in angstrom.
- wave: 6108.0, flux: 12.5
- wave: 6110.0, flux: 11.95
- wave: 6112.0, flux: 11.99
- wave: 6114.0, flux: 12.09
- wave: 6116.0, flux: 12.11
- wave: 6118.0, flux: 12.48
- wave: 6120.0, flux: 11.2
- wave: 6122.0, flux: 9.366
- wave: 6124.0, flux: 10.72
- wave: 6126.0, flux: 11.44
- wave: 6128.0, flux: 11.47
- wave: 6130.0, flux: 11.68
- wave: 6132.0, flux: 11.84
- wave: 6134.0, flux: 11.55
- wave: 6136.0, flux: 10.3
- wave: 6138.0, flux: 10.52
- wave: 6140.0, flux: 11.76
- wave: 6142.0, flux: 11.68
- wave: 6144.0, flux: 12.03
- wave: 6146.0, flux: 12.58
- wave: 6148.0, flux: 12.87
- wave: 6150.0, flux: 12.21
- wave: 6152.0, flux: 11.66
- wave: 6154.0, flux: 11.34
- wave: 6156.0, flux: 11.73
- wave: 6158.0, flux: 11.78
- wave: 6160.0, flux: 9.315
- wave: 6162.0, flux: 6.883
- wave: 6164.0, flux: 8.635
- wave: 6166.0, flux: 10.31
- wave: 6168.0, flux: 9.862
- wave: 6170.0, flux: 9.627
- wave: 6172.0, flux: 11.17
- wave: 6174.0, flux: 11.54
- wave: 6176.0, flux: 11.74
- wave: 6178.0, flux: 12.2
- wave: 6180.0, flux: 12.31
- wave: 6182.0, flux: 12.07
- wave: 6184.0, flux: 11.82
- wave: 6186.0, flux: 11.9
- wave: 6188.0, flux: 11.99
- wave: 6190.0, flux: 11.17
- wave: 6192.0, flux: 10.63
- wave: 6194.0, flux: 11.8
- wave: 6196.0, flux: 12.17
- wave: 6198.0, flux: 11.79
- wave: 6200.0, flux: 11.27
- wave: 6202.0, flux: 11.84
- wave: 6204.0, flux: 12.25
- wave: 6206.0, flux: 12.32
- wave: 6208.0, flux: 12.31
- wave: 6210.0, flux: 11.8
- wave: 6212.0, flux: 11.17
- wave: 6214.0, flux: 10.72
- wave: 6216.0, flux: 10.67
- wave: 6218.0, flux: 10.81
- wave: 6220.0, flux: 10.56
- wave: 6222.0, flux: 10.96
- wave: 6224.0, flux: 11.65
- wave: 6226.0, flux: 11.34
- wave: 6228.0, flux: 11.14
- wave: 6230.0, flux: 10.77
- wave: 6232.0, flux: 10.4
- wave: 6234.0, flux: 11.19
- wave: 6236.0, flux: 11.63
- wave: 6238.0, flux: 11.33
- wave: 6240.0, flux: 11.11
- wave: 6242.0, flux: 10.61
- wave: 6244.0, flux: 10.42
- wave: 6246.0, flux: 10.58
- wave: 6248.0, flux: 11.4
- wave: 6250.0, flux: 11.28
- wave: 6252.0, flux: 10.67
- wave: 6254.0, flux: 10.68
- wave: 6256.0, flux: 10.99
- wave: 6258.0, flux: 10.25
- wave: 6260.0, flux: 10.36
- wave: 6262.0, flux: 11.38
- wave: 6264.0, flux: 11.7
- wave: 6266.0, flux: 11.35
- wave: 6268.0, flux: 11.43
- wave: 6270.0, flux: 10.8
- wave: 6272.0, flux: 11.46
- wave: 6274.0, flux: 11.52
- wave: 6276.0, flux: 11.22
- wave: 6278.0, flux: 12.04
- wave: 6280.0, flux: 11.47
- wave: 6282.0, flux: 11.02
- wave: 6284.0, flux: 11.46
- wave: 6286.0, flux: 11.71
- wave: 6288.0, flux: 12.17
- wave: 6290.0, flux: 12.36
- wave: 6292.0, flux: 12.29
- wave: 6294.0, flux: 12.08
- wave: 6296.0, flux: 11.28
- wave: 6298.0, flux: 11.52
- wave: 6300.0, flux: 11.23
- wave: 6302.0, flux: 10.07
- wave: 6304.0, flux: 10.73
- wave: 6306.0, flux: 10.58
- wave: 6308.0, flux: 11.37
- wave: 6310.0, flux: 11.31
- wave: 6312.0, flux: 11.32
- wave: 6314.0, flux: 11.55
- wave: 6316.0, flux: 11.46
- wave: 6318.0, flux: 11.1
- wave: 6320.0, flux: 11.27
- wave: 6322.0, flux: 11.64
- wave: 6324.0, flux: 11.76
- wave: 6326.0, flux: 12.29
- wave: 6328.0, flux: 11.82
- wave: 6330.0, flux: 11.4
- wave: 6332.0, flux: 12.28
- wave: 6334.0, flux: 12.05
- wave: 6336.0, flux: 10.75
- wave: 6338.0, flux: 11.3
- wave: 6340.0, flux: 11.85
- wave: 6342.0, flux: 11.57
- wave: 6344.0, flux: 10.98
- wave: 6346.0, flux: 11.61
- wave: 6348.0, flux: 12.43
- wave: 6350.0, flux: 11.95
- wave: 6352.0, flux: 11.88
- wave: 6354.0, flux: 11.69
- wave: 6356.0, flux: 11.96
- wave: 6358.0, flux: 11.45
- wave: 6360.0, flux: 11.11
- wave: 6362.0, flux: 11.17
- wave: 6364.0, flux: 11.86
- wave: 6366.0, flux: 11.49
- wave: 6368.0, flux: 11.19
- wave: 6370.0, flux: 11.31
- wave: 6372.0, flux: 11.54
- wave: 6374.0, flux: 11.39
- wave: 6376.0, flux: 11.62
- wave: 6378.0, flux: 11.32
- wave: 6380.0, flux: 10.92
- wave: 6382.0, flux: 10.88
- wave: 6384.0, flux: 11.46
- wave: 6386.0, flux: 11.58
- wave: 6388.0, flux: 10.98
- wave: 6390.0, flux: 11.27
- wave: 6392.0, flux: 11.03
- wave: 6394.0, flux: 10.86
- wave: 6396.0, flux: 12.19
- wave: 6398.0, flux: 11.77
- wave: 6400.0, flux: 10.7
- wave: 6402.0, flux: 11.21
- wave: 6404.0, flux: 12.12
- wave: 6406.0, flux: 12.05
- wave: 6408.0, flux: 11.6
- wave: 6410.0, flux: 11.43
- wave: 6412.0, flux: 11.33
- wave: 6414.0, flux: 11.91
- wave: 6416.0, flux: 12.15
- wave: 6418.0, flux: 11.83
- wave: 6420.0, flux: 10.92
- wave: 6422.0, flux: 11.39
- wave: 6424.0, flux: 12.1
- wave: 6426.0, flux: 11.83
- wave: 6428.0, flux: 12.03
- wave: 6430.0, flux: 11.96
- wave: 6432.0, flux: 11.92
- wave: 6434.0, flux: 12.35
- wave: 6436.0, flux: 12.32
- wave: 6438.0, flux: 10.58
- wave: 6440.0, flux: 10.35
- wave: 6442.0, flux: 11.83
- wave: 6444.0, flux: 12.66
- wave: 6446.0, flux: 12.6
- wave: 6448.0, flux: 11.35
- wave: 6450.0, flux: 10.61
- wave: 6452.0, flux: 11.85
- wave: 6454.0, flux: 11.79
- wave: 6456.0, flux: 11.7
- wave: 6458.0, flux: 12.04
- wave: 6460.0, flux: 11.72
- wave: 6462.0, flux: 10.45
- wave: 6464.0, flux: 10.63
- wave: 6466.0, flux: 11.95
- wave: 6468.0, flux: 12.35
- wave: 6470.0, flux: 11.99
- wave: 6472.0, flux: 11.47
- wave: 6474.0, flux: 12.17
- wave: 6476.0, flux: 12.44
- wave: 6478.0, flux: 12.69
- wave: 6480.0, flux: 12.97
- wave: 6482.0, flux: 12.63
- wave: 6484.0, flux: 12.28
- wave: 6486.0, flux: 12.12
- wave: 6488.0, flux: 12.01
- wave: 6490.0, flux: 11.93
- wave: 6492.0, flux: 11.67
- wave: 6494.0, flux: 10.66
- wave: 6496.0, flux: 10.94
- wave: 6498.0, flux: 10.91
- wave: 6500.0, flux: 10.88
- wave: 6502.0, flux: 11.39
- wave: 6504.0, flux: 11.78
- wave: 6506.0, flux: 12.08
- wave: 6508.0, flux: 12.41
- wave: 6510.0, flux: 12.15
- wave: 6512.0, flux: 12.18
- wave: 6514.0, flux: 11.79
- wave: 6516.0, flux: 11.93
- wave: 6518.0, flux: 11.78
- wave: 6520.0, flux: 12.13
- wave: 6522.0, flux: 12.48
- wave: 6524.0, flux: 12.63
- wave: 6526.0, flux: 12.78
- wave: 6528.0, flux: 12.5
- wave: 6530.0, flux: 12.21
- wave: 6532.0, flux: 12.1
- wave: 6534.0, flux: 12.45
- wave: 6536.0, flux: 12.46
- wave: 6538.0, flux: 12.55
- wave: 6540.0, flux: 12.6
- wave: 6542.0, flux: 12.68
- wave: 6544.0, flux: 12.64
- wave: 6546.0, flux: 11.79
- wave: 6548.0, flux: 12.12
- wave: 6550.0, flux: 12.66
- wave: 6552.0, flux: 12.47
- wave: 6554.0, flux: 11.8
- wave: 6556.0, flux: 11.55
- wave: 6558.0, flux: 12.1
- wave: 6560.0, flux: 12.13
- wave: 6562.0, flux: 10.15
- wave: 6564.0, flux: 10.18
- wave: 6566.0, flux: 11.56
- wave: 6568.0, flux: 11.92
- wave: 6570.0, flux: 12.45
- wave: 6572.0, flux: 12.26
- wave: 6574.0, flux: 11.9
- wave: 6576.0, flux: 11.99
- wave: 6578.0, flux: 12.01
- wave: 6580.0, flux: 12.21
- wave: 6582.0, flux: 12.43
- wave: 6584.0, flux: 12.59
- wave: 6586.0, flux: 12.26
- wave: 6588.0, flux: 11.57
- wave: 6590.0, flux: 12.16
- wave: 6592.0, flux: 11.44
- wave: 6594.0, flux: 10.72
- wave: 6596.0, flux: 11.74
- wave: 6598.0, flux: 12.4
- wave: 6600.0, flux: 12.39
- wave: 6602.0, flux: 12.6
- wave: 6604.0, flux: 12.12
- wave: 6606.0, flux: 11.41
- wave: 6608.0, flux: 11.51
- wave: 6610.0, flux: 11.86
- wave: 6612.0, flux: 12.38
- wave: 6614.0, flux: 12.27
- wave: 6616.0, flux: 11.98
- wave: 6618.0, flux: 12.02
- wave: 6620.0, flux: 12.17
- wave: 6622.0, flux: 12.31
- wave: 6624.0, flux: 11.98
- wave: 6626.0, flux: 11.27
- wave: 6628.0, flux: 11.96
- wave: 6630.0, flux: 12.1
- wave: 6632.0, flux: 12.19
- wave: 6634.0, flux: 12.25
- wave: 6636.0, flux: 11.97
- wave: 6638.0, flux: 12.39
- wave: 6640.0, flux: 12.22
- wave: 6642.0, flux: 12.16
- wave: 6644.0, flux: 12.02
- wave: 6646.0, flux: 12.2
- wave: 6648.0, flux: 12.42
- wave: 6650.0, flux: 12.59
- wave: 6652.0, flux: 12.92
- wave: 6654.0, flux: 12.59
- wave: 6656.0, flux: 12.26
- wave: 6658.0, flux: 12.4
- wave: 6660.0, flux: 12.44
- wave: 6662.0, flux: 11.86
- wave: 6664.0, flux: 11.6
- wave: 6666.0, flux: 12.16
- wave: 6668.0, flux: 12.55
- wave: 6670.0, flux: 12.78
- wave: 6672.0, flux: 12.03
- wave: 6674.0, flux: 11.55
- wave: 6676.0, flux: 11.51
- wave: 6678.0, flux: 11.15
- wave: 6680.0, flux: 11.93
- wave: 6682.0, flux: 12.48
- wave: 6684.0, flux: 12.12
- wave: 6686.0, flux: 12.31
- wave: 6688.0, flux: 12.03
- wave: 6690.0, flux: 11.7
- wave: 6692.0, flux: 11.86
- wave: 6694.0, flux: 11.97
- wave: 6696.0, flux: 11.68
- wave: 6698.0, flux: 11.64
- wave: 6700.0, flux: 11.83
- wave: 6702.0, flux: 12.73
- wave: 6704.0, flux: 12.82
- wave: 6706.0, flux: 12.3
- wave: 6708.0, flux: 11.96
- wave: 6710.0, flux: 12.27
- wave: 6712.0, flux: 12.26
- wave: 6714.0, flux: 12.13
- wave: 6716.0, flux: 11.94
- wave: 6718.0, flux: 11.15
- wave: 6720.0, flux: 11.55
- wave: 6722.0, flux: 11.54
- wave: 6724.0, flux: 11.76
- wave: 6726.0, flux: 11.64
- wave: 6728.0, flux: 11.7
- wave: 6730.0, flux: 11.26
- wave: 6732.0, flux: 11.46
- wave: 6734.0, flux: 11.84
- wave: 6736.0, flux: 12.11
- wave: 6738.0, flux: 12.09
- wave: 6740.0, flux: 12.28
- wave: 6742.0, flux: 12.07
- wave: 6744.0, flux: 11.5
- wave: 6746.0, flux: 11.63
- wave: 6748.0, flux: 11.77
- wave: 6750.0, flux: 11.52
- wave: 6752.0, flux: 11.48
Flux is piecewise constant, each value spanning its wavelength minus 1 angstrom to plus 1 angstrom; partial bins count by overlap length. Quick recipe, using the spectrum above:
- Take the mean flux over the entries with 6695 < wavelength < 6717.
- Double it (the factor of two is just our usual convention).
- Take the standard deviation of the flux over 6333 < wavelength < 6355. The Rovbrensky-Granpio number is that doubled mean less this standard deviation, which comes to 23.8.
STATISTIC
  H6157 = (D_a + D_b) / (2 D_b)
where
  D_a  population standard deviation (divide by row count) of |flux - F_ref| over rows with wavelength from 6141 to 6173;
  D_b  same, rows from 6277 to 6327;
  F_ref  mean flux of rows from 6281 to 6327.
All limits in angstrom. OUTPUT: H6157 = 2.1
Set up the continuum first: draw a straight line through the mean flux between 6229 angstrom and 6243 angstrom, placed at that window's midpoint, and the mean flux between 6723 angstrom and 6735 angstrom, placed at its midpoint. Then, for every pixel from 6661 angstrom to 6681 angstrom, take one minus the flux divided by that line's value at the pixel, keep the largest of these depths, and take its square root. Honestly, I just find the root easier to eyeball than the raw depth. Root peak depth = 0.19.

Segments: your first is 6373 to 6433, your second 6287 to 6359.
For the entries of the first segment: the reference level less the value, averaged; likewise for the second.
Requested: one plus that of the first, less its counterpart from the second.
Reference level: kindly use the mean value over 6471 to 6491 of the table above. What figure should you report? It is 1.0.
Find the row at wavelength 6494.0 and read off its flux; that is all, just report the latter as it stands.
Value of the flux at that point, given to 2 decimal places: 10.66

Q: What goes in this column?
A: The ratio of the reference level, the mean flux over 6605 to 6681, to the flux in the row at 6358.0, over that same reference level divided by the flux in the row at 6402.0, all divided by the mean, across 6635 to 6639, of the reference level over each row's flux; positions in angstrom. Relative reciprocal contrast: 0.99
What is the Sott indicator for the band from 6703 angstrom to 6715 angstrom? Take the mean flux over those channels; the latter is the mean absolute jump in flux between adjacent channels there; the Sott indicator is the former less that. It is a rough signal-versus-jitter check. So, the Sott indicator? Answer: 12.0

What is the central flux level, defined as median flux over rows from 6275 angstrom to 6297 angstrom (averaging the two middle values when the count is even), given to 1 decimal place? 11.7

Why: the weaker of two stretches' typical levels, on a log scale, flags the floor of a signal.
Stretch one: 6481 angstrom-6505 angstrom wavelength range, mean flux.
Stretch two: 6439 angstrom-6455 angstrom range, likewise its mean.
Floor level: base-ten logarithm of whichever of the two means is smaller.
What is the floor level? 1.064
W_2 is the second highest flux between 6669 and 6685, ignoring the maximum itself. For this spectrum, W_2 12.48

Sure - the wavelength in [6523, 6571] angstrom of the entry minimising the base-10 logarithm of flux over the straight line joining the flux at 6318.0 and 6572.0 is 6562.0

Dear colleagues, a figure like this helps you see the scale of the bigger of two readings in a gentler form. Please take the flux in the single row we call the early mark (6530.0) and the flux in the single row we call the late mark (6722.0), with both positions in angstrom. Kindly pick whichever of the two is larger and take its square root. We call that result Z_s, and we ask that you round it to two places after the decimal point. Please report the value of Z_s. 3.49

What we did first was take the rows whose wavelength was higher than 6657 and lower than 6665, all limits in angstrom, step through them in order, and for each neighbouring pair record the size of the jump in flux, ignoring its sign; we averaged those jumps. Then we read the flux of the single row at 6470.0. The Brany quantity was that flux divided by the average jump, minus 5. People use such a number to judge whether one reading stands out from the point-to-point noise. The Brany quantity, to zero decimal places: 36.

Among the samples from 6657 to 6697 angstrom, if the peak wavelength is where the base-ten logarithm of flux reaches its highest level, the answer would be 6670.0 angstrom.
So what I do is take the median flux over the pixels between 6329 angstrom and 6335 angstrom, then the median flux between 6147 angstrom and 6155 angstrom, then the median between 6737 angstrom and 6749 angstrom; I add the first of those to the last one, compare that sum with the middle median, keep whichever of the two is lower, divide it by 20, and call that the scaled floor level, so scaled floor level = 0.597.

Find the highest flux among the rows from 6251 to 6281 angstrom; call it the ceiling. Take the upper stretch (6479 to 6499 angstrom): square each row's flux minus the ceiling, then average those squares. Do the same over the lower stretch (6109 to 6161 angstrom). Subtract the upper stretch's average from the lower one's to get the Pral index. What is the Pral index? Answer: 0.41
